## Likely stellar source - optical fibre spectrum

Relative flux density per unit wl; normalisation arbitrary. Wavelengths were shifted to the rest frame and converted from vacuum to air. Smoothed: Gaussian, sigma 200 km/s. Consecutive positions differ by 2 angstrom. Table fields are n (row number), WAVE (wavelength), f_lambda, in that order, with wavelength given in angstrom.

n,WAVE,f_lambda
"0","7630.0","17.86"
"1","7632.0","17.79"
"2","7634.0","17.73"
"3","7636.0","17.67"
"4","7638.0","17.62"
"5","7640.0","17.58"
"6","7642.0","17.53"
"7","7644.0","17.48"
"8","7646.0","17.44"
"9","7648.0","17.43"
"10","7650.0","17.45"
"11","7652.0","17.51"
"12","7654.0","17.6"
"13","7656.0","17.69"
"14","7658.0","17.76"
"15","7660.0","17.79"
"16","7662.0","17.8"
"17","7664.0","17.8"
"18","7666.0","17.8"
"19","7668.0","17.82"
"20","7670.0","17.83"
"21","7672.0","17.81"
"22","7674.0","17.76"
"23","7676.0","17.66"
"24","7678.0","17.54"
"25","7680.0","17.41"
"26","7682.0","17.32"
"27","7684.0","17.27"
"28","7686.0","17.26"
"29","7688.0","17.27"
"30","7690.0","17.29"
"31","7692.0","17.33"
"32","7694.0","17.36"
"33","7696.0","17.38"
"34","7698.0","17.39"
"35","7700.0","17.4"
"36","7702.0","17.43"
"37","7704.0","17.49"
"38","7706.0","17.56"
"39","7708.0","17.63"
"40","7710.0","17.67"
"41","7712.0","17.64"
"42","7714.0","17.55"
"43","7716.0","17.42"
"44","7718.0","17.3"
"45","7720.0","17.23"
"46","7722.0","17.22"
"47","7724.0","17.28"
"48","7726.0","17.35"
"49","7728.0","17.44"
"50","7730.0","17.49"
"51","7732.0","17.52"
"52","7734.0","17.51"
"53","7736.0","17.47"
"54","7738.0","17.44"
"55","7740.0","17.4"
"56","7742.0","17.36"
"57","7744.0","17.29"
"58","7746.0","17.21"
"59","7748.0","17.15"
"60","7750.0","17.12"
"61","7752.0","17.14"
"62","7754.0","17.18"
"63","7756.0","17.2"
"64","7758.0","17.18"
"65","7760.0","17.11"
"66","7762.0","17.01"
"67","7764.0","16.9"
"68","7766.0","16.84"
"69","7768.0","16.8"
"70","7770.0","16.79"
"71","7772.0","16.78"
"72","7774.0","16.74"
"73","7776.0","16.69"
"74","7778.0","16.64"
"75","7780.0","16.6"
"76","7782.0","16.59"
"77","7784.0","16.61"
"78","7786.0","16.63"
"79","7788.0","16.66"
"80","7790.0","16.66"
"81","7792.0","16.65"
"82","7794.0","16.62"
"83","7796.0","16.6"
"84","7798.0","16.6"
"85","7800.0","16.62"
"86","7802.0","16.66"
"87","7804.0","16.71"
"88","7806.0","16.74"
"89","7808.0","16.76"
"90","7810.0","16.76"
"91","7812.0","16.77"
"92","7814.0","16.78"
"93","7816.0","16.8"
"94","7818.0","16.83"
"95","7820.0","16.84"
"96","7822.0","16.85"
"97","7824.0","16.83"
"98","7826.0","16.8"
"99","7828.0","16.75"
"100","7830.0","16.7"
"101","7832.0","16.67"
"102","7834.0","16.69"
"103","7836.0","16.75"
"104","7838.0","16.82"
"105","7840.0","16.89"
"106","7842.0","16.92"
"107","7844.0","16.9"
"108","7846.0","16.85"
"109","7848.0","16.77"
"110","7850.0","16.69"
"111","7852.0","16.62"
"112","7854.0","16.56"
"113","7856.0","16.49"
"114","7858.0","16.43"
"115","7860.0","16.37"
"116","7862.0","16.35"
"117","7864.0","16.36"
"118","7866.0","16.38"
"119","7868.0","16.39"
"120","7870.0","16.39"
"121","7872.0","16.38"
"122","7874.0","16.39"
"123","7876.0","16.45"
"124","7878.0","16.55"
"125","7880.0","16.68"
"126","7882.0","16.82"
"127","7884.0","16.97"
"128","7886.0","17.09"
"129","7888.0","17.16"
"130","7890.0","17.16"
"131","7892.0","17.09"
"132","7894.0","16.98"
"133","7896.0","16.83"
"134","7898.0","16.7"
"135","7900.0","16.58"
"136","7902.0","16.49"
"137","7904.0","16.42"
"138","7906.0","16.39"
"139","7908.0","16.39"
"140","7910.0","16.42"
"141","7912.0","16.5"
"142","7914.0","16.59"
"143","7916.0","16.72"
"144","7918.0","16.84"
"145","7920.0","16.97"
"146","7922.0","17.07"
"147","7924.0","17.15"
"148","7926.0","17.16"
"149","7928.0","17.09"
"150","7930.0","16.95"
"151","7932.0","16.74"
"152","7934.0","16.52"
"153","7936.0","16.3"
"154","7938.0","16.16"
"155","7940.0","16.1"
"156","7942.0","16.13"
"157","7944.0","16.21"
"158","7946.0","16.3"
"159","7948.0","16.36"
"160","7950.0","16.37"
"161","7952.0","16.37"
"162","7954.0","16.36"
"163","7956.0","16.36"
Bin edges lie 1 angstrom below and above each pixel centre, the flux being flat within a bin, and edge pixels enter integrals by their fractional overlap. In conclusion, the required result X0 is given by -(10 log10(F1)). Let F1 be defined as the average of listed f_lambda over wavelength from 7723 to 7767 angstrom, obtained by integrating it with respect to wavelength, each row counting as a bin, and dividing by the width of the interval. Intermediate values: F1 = 17.3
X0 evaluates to -12.4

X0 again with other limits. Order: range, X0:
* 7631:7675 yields -12.5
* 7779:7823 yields -12.2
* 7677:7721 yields -12.4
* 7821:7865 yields -12.2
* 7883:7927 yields -12.3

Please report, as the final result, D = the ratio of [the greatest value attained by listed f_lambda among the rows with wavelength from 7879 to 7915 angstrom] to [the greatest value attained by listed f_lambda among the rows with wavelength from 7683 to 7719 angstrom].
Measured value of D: 0.97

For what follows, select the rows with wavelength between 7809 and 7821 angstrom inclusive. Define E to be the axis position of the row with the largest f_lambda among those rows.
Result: 7820.0 angstrom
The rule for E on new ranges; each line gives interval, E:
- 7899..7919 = 7918.0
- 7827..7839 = 7838.0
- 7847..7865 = 7848.0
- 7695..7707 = 7706.0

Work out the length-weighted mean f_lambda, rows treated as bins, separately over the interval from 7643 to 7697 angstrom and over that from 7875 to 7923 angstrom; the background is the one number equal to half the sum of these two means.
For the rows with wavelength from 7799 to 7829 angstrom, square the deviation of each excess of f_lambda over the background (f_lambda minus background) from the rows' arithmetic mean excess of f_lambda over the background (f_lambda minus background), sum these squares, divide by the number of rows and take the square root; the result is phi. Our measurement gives 0.06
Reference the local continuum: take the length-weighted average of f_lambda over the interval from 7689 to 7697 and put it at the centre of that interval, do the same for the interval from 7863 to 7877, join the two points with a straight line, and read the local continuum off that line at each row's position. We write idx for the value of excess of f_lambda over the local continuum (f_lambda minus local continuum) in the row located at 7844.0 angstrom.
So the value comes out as 0.4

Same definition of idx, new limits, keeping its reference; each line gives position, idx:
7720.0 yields 0.0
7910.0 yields 0.2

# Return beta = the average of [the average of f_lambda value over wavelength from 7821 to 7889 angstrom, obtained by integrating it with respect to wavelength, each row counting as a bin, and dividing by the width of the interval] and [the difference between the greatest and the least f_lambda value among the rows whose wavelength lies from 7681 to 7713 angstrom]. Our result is 8.54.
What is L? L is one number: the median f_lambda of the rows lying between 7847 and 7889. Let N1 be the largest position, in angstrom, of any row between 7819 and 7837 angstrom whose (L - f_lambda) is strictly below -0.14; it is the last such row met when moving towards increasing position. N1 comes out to 7836.0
